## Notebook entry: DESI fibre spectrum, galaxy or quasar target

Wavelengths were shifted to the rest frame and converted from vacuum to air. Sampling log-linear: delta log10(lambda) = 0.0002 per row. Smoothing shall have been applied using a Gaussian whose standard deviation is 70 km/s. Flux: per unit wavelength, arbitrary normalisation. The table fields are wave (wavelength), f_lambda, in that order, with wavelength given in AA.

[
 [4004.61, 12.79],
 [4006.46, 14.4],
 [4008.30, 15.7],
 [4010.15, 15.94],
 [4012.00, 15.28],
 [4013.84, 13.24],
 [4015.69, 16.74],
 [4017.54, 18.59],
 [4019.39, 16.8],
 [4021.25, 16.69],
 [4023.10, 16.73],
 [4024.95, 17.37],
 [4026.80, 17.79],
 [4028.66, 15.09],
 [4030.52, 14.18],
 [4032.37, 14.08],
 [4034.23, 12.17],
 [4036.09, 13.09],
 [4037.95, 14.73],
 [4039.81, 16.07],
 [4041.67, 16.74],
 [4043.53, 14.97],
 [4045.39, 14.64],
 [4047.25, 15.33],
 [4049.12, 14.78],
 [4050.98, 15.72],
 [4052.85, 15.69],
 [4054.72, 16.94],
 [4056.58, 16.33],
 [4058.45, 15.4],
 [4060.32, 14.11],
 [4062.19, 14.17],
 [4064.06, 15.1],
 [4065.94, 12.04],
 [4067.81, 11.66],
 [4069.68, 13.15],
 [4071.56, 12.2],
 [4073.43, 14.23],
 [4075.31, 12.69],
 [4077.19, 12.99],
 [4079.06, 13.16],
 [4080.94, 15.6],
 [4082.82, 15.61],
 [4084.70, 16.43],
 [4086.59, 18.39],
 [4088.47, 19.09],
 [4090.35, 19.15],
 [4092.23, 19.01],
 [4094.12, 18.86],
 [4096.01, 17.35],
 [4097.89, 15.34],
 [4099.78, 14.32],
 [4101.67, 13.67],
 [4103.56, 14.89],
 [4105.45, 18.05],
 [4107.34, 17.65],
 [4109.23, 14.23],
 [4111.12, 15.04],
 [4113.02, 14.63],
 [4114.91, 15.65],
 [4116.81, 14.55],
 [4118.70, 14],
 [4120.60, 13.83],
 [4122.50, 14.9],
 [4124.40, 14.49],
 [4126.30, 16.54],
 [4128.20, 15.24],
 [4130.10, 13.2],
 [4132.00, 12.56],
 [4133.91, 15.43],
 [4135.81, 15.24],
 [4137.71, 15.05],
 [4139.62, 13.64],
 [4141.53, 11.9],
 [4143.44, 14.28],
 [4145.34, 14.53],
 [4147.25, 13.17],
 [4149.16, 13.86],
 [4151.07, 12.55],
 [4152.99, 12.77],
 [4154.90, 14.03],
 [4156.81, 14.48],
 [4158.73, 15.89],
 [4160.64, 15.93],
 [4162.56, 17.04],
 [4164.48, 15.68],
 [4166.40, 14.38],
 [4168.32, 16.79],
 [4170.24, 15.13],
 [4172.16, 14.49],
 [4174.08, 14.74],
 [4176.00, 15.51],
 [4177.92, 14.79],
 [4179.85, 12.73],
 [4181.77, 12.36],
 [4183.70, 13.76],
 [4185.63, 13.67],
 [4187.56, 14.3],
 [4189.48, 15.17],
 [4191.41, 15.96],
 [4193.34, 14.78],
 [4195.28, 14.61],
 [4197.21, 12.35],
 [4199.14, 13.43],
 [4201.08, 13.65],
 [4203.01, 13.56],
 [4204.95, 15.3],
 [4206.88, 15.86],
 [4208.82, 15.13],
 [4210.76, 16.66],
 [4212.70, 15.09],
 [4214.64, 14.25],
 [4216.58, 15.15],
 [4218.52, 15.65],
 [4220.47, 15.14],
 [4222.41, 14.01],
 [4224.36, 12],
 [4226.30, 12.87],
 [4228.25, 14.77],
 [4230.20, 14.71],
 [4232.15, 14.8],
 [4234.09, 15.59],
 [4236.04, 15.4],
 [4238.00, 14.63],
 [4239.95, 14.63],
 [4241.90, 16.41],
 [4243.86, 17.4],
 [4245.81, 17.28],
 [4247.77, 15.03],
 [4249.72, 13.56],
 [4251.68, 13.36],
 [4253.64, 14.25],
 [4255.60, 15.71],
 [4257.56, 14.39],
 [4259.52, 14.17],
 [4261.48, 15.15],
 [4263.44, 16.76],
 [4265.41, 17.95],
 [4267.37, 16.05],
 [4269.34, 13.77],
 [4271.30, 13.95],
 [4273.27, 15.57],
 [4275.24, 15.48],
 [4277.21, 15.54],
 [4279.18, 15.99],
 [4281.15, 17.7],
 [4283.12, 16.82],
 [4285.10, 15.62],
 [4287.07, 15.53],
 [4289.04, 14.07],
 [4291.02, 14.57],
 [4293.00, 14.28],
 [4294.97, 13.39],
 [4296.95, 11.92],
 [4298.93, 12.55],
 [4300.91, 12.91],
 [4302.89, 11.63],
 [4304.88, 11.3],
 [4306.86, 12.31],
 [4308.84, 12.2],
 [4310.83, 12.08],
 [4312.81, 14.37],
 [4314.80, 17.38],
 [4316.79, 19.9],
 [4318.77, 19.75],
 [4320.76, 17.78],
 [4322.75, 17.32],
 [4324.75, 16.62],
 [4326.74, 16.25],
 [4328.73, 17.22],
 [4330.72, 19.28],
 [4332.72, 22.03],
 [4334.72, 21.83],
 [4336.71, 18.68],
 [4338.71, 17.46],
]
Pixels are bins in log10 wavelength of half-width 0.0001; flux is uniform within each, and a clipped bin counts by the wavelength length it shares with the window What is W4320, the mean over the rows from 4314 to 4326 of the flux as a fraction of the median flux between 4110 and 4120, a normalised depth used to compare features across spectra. 1.24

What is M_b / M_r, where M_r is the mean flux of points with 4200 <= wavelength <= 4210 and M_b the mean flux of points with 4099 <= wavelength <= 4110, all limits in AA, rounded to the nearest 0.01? 1.05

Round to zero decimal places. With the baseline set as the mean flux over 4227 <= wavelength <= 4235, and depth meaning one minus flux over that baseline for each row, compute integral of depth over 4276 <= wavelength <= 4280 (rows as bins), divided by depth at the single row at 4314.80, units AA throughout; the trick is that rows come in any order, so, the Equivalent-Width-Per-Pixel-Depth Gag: 1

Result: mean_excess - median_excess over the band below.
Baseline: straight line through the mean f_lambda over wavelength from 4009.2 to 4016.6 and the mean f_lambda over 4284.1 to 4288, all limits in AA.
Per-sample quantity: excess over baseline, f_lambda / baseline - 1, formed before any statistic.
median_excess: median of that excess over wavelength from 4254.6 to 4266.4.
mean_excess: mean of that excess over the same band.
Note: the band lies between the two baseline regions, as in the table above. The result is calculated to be 0.016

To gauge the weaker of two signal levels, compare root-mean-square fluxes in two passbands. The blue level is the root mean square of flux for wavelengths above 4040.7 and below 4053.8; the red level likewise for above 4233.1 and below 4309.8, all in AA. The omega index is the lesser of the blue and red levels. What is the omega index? 14.8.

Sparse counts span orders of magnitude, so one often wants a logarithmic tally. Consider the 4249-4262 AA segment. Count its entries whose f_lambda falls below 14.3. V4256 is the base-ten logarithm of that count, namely 0.6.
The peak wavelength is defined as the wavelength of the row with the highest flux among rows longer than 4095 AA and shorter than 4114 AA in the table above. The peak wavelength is 4105.45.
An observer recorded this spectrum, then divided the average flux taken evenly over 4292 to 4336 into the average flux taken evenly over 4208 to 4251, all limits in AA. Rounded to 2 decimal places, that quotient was 0.96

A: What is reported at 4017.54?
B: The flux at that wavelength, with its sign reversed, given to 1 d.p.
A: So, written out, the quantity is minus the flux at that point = -18.6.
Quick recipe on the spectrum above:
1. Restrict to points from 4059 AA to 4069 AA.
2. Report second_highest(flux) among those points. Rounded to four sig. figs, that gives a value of 14.17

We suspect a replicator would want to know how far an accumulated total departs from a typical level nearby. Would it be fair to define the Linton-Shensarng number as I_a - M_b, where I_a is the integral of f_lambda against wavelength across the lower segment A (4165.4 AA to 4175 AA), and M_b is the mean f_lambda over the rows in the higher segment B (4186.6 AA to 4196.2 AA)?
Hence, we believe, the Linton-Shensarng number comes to 130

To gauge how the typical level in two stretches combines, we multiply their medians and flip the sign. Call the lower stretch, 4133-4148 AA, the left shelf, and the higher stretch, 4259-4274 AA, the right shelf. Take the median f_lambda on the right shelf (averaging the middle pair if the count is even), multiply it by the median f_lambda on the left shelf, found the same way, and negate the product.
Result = -221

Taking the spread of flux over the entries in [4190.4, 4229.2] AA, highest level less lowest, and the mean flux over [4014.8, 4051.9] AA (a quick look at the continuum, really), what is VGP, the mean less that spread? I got 11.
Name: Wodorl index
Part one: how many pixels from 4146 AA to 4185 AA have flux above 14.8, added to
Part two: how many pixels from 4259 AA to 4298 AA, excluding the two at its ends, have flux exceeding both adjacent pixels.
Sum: 11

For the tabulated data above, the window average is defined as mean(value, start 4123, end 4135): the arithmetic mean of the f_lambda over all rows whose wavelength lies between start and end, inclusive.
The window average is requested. 14.6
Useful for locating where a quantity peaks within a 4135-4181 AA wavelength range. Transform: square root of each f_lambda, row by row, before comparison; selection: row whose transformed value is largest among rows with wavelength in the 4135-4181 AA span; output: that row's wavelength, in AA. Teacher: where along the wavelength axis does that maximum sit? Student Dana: 4162.56 AA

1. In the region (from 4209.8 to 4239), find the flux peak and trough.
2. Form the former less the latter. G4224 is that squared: 22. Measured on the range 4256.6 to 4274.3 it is 17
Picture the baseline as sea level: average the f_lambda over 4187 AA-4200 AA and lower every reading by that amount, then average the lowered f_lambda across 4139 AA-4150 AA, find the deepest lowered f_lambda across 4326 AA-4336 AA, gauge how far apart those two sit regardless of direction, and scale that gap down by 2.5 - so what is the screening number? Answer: 1.1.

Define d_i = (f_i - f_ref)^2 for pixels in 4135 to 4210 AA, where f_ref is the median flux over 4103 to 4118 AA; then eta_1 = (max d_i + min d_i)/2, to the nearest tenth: 4.7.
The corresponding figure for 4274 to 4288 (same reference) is 3.9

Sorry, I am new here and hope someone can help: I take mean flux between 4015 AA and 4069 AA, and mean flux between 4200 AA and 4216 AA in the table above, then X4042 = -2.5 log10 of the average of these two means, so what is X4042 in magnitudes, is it -2.95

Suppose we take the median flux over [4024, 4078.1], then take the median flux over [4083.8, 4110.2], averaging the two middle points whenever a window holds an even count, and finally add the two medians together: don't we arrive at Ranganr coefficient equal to 32.2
